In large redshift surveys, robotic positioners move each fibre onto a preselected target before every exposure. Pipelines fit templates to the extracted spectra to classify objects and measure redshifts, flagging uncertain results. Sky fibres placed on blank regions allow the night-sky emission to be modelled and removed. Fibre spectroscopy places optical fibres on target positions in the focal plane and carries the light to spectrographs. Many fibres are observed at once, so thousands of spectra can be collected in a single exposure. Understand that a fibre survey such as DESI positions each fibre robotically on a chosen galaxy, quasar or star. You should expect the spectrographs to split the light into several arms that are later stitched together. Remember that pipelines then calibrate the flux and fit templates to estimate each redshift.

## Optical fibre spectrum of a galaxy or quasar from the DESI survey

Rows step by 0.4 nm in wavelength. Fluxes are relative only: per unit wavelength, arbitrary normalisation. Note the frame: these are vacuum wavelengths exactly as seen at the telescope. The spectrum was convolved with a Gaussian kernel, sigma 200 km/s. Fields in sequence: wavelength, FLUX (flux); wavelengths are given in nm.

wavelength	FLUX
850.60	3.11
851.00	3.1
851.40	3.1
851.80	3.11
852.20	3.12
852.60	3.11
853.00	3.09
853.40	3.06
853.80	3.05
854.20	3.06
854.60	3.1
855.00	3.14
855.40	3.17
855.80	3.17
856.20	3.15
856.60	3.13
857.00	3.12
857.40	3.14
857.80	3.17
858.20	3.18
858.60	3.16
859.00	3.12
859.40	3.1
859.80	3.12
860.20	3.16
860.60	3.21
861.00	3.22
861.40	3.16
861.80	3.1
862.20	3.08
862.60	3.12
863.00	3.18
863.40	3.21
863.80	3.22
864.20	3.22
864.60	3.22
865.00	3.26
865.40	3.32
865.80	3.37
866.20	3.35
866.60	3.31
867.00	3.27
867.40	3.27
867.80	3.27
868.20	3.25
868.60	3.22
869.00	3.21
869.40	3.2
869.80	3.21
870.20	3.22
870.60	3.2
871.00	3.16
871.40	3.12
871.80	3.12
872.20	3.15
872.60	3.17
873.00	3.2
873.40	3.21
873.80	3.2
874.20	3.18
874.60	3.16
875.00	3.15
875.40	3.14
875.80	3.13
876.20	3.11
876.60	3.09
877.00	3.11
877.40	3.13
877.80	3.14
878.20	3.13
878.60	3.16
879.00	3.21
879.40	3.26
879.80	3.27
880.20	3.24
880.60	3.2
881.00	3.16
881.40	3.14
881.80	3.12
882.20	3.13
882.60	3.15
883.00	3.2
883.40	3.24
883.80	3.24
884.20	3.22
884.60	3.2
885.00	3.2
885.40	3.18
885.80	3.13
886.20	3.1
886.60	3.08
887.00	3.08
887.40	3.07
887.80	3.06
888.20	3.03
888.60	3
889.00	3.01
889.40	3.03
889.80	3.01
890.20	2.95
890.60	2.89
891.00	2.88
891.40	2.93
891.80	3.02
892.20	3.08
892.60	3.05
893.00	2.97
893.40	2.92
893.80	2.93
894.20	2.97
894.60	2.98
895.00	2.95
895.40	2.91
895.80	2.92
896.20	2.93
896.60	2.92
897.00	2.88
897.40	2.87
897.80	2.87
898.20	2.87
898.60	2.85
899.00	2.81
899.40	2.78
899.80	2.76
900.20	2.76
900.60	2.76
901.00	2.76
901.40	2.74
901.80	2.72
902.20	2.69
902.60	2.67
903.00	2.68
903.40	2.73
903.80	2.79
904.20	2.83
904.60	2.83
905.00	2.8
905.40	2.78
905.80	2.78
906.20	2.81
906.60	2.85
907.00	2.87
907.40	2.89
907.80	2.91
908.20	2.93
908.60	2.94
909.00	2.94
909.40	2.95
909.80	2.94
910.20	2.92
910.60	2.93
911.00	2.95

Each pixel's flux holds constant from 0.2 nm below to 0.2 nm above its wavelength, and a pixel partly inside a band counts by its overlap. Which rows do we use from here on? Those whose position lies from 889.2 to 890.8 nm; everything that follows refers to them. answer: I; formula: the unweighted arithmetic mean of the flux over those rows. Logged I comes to 2.97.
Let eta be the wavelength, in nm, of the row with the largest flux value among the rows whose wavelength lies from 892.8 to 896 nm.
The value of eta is 894.60 nm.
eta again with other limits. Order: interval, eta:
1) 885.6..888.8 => 885.80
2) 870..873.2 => 870.20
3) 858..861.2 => 861.00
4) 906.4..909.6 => 909.40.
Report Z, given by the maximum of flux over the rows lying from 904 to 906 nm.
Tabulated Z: 2.83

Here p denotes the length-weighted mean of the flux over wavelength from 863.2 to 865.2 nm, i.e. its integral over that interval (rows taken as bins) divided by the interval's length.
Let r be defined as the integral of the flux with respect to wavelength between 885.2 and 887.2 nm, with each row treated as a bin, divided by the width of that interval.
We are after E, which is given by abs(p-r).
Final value 0.11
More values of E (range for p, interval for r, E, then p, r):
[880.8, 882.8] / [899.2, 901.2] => 0.38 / 3.14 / 2.76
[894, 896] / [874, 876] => 0.21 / 2.95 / 3.15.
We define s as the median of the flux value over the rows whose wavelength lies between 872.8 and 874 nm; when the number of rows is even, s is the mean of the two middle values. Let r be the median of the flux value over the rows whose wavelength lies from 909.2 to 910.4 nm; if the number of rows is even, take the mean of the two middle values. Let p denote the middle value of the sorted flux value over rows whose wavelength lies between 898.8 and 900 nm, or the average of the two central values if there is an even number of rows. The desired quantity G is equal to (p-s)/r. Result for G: -0.14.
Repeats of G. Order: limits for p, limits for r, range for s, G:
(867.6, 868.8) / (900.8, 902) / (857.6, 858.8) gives 0.03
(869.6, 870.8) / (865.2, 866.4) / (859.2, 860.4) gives 0.03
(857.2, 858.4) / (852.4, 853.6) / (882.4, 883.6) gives -0.01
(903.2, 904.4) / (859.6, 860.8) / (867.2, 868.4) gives -0.15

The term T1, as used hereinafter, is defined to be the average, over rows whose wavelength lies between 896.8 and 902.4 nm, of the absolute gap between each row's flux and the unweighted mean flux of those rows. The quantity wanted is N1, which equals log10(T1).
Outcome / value -1.26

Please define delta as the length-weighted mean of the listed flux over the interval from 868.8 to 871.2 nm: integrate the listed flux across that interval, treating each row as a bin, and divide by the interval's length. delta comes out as 3.2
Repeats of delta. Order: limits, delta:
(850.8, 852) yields 3.1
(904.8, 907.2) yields 2.8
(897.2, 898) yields 2.9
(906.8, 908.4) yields 2.9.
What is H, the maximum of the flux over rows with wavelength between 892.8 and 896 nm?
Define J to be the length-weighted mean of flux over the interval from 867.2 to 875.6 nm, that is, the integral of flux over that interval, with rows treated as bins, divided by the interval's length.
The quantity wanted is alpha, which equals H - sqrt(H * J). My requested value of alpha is -0.10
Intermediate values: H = 2.98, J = 3.191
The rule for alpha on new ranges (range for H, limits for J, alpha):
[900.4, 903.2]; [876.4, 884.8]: -0.20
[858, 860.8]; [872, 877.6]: 0.03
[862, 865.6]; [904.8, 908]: 0.25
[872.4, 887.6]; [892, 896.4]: 0.16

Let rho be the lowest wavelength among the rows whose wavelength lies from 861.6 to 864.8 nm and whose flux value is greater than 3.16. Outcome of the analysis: 863.00 nm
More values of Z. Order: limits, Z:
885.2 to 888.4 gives 3.18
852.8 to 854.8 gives 3.1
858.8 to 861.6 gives 3.22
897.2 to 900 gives 2.87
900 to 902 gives 2.76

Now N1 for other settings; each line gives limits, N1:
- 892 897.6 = -1.36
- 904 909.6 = -1.27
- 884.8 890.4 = -1.27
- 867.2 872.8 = -1.41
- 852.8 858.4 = -1.43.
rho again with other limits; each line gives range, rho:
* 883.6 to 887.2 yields 883.80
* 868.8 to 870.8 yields 869.00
